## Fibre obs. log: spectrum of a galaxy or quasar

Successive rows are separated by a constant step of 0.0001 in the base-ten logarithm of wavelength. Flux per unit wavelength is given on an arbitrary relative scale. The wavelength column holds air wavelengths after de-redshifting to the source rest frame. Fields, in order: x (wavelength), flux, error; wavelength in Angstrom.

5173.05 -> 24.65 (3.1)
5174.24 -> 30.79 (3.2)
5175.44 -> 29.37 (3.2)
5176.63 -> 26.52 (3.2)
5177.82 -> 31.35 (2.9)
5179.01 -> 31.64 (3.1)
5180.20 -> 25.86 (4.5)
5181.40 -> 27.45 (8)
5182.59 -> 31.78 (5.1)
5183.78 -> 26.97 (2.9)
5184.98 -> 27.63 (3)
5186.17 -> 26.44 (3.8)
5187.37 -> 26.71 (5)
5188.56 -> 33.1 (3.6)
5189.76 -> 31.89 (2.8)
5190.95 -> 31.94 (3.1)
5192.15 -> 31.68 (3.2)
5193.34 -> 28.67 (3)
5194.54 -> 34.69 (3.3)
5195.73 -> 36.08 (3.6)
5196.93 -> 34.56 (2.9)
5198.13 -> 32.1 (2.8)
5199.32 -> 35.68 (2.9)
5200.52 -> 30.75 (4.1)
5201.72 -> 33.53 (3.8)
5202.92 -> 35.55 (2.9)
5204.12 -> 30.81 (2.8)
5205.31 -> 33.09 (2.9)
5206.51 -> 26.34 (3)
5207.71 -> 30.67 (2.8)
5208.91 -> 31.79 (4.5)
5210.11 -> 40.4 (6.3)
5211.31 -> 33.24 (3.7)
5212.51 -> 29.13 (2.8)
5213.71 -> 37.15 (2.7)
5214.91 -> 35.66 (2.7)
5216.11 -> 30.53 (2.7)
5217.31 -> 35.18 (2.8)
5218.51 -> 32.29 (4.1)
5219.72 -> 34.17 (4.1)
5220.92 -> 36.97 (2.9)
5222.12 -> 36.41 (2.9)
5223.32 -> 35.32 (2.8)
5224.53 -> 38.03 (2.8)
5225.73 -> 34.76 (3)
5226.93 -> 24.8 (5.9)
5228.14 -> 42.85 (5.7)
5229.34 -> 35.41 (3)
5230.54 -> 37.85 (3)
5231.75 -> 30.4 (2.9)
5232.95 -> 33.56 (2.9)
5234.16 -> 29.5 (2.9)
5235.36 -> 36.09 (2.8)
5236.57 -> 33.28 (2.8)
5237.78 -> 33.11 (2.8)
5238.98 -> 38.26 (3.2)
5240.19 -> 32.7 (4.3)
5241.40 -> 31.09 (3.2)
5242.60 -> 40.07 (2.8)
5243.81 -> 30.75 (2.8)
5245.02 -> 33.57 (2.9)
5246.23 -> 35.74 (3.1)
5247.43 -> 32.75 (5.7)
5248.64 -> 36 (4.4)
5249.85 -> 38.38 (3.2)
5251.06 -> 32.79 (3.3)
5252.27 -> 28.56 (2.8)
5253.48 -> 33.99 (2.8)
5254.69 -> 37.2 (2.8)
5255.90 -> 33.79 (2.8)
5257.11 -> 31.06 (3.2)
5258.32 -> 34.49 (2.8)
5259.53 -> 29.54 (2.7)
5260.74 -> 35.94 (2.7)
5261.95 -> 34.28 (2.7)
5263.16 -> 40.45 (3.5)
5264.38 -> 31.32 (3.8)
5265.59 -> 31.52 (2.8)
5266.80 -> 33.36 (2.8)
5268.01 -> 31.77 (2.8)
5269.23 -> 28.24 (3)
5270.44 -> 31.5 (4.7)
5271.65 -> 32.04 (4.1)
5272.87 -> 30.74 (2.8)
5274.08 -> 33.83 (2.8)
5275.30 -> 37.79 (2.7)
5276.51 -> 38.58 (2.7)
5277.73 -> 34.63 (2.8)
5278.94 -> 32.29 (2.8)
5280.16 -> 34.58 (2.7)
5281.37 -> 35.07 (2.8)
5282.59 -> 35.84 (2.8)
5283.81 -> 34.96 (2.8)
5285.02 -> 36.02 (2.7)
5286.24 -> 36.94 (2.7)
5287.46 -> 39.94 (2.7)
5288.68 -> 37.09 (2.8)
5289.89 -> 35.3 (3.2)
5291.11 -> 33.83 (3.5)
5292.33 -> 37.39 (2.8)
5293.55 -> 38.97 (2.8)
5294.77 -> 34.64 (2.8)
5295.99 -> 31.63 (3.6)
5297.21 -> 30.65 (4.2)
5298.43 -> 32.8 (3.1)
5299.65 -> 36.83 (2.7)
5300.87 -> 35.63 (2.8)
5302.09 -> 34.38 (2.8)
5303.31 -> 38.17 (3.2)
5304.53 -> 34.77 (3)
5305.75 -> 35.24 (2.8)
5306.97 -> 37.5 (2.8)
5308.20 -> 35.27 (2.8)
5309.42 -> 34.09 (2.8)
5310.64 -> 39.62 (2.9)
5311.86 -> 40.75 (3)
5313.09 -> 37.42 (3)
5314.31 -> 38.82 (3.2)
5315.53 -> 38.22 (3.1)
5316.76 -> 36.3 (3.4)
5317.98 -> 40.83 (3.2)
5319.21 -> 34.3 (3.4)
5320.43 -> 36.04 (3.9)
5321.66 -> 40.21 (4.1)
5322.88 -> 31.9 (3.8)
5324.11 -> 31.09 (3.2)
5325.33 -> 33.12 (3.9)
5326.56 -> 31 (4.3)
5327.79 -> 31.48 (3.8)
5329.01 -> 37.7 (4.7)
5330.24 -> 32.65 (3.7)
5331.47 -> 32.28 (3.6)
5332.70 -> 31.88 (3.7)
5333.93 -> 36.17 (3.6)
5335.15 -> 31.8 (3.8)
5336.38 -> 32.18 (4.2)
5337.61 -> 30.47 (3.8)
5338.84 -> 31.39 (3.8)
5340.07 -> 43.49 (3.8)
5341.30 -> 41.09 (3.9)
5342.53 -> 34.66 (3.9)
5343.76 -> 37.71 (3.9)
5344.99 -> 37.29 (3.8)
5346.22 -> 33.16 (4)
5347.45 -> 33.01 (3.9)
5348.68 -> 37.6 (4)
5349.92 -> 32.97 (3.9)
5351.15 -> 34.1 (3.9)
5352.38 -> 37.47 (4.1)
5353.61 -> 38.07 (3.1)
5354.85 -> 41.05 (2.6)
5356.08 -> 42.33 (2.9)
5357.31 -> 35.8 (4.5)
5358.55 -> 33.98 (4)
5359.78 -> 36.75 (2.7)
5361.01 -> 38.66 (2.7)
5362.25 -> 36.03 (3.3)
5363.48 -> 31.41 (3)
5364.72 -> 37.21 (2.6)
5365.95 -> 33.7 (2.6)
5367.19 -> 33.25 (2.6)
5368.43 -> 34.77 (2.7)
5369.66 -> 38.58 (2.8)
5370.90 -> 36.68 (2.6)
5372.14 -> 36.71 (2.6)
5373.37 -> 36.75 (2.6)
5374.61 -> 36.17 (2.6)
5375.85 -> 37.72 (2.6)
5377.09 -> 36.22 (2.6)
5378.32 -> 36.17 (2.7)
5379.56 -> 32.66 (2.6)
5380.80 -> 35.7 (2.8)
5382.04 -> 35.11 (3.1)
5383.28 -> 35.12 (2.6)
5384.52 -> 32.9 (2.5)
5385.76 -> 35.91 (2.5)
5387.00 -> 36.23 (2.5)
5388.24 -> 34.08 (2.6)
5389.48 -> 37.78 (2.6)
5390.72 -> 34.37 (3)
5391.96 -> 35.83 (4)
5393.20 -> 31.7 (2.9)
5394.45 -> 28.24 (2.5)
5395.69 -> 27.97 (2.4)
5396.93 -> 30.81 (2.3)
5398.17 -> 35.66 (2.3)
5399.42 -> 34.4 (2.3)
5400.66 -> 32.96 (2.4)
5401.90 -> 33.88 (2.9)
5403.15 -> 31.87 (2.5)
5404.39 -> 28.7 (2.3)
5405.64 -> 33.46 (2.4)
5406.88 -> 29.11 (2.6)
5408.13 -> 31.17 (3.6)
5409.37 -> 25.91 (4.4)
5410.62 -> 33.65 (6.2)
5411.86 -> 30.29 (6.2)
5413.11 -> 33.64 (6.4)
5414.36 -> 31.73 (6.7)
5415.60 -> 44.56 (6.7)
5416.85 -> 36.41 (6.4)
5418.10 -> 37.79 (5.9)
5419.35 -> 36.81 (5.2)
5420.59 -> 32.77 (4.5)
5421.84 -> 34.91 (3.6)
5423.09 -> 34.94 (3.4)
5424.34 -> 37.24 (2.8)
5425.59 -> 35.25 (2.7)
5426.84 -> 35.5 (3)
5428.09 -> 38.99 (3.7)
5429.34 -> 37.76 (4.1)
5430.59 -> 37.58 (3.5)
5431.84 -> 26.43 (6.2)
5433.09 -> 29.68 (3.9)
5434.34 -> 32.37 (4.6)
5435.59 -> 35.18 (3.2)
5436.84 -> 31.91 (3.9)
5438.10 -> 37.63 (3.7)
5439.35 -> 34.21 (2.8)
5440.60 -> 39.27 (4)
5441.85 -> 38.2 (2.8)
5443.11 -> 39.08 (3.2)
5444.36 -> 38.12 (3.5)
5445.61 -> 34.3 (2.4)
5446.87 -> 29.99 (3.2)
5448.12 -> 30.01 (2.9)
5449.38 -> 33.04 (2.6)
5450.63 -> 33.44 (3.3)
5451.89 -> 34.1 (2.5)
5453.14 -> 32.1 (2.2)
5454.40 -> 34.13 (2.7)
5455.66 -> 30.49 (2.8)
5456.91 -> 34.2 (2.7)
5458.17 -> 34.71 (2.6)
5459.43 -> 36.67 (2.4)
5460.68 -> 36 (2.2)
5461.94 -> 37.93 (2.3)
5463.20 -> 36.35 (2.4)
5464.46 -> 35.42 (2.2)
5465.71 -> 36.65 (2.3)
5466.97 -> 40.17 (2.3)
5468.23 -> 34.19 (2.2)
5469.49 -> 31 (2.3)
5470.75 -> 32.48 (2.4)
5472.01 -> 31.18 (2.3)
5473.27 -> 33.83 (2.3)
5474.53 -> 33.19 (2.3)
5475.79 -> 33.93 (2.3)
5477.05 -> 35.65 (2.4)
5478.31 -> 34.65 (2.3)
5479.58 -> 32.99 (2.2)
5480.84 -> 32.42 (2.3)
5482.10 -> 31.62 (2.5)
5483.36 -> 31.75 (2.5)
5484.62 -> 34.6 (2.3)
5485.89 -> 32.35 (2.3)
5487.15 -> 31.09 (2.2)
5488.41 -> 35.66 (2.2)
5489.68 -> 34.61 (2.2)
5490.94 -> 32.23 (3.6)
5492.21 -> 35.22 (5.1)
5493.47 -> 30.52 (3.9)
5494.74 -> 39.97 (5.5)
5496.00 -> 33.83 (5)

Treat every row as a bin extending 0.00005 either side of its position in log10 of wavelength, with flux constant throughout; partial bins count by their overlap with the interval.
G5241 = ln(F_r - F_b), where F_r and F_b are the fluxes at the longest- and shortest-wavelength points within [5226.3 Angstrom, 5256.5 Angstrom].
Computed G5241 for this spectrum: 2.2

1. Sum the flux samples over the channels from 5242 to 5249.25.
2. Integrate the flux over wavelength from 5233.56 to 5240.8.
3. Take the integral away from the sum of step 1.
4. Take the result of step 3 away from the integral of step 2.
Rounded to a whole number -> 281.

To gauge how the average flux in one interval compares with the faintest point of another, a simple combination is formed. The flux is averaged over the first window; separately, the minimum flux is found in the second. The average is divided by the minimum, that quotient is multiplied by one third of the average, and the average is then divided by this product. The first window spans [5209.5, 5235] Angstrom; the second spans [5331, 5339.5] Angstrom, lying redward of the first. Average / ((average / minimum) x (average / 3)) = 2.65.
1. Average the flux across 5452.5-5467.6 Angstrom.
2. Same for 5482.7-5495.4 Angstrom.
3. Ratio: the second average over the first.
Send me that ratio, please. 0.95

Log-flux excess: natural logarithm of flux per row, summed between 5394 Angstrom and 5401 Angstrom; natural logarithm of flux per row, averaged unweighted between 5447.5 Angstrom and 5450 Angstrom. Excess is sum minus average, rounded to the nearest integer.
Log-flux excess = 17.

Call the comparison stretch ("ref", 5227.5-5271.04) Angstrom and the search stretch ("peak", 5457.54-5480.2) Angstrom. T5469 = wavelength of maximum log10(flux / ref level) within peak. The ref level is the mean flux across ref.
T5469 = 5466.97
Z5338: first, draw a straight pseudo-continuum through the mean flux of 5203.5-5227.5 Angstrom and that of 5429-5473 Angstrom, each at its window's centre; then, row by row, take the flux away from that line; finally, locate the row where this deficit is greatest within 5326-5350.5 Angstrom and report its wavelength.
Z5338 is 5337.61 Angstrom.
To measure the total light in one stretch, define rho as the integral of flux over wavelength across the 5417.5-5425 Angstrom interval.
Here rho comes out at 268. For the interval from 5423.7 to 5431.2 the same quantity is 278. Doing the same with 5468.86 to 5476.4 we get 246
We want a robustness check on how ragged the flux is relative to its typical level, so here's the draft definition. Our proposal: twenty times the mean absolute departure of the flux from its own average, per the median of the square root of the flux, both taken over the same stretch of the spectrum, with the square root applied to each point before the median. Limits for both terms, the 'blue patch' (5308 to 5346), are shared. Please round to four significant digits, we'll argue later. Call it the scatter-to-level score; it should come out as 10.61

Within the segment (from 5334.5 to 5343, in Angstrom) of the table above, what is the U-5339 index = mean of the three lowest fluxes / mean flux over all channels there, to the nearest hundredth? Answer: 0.89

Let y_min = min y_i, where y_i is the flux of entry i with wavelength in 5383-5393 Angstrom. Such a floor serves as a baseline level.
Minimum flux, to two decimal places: 32.90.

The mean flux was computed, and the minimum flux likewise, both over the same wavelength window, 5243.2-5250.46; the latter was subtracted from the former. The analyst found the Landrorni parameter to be 3.8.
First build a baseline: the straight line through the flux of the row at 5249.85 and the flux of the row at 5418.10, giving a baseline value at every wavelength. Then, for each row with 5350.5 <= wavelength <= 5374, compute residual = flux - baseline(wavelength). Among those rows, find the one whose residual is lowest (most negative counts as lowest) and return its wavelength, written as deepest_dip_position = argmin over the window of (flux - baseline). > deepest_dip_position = 5363.48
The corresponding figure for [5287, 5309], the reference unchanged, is 5297.21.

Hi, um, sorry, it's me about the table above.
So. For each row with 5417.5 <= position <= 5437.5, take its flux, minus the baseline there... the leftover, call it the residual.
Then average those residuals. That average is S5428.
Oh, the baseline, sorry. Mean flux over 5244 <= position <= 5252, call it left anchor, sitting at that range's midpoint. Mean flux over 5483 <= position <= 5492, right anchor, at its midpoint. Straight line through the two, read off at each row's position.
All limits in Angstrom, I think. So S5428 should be 1.1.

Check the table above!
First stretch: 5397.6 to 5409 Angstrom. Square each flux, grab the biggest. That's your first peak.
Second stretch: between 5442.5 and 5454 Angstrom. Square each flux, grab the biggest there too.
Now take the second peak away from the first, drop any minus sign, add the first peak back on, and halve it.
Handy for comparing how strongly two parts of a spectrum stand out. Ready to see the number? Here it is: 764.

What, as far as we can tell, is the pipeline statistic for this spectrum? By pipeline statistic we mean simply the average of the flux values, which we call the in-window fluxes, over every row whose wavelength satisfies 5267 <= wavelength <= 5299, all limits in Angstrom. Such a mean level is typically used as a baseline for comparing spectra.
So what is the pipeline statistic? 34.5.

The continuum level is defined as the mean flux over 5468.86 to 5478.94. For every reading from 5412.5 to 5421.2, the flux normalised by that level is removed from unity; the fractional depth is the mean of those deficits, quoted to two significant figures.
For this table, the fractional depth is -0.090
